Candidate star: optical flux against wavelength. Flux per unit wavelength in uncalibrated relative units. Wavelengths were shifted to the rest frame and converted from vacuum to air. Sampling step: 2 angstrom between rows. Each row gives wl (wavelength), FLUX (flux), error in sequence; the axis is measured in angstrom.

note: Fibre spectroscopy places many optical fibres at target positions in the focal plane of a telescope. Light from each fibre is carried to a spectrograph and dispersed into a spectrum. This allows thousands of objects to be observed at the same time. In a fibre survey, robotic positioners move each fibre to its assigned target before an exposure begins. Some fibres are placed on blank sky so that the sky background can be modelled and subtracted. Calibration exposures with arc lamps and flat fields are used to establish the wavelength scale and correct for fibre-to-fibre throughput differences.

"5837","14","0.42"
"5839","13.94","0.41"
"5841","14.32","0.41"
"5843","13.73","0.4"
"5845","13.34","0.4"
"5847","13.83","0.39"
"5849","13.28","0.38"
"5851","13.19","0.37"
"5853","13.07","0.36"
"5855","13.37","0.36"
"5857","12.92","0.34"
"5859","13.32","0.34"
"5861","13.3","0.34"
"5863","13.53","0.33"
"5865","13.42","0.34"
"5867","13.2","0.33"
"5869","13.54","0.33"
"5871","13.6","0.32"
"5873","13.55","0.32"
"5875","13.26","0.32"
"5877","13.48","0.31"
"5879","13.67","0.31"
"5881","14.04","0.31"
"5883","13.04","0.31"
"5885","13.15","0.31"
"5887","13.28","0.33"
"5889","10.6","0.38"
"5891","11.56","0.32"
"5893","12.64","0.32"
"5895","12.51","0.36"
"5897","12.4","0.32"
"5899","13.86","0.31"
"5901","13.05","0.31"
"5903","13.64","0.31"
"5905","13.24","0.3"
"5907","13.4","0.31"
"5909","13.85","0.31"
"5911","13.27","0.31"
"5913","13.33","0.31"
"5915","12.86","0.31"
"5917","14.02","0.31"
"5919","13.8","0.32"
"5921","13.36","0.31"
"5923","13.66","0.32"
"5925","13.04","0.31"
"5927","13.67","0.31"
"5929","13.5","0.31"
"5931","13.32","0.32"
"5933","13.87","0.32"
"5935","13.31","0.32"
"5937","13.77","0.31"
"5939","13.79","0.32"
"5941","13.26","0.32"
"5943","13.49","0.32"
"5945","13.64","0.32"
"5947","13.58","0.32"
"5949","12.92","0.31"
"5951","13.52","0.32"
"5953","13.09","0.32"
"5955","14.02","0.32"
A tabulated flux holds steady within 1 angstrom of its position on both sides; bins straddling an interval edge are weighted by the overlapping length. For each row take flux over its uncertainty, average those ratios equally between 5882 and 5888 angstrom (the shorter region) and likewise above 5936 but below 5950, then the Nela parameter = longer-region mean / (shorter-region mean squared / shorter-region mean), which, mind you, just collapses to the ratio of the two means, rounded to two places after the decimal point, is 1.02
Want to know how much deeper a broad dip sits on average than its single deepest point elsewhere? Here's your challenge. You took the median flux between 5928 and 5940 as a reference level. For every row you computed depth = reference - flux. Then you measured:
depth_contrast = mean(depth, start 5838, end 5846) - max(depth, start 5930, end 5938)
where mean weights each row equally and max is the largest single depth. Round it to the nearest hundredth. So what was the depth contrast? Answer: -0.52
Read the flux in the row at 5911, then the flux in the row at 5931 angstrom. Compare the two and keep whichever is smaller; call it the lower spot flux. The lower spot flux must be 13.3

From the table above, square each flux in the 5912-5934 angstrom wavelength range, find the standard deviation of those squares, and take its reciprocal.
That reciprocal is 0.11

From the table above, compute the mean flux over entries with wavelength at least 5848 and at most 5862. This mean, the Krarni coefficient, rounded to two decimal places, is 13.21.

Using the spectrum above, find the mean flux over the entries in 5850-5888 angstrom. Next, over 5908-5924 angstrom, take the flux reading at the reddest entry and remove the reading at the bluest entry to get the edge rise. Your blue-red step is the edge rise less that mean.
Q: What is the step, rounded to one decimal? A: -13.6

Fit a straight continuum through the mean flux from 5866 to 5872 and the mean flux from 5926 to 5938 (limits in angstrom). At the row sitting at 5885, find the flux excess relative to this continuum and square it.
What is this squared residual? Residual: 0.11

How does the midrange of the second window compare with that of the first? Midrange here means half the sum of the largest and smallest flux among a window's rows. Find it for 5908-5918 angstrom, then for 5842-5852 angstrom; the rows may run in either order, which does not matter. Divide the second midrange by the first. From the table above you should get 1.01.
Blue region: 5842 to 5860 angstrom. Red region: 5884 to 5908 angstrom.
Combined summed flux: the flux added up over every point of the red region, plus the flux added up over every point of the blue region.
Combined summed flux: 273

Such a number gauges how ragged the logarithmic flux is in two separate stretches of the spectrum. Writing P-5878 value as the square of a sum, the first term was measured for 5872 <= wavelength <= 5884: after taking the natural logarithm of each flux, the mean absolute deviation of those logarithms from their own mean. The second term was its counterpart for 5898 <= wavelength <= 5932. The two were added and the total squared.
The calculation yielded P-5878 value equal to 0.0015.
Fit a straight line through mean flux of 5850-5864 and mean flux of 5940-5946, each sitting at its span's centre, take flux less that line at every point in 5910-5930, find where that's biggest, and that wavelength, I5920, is 5917 angstrom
